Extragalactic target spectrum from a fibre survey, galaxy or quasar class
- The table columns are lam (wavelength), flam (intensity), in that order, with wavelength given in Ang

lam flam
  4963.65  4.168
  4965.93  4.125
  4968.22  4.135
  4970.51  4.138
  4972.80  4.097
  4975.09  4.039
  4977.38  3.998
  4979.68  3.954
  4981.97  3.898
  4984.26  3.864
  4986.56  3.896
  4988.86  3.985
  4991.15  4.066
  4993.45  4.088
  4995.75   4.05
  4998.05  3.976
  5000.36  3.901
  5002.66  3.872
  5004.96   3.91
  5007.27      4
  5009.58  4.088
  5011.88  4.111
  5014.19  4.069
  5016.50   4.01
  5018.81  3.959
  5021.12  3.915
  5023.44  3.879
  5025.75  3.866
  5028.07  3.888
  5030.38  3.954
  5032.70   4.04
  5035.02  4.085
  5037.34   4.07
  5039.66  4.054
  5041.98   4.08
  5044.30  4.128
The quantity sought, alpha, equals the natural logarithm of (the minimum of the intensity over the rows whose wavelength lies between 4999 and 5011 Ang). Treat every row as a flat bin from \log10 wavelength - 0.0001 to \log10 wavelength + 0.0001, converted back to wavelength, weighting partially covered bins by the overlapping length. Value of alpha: 1.35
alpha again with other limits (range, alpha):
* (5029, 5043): 1.37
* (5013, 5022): 1.36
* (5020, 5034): 1.35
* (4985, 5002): 1.36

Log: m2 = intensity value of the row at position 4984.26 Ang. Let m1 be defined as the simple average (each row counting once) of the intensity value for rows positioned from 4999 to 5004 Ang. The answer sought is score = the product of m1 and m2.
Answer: 15.0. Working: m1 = 3.89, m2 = 3.864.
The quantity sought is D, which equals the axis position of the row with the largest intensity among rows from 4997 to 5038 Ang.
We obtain 5011.88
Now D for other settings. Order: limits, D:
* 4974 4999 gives 4993.45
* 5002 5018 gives 5011.88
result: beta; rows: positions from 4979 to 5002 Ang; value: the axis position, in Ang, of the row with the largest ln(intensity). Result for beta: 4993.45 Ang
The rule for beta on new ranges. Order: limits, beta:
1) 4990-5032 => 5011.88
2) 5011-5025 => 5011.88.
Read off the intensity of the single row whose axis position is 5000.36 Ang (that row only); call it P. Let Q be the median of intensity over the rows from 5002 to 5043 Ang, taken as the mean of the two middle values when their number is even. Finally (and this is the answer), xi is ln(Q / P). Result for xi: 0.03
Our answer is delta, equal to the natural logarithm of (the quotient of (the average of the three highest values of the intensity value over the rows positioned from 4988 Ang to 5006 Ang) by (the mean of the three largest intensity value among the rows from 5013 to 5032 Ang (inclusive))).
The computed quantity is 0.014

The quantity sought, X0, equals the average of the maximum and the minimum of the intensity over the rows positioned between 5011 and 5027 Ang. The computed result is 3.99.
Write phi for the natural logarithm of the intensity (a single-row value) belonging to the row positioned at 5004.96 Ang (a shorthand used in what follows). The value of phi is 1.36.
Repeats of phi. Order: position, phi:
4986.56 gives 1.36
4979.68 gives 1.37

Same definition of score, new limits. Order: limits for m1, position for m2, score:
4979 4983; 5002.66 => 15.2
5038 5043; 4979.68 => 16.1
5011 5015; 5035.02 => 16.7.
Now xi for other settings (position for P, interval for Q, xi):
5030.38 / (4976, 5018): 0.01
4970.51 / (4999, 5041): -0.04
